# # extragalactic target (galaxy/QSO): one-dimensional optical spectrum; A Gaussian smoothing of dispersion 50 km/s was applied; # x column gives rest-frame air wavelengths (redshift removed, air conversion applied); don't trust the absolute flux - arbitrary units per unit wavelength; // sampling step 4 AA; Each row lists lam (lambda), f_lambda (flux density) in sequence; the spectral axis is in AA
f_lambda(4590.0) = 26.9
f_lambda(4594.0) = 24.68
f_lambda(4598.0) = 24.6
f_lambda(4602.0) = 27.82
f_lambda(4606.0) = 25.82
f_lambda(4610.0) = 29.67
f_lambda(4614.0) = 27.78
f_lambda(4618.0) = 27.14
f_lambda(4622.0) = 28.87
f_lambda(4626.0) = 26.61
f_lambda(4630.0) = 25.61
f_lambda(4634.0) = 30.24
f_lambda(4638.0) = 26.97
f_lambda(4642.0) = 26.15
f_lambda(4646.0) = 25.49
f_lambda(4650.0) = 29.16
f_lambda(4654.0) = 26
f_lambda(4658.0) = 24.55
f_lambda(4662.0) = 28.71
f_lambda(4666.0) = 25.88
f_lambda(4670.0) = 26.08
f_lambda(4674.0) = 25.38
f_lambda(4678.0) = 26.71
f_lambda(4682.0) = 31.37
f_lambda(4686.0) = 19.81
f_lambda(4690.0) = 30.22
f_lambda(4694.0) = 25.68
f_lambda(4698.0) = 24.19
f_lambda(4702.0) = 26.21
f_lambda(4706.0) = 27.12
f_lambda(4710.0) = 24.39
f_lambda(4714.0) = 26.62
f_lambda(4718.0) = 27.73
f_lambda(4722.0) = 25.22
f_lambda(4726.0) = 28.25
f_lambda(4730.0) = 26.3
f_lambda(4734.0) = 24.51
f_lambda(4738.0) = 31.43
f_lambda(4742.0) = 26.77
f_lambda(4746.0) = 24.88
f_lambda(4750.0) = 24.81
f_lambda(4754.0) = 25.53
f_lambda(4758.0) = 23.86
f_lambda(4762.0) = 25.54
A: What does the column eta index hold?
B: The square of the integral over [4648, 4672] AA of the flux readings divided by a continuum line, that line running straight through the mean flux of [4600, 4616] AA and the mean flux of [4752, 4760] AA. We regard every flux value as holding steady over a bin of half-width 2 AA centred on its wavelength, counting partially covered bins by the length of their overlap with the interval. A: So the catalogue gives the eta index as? 578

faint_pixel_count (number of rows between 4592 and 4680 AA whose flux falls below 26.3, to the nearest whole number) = 11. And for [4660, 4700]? 6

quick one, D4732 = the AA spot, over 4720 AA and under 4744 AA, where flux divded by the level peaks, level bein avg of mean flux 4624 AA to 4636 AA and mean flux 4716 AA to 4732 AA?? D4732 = 4738.0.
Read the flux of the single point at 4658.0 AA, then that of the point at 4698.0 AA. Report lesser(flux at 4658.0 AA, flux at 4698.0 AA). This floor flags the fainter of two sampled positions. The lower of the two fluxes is 24.2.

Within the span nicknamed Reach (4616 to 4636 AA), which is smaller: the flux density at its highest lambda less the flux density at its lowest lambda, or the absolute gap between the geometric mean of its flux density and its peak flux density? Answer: 2.6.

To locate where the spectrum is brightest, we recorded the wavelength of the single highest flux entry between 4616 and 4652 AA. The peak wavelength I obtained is 4634.0 AA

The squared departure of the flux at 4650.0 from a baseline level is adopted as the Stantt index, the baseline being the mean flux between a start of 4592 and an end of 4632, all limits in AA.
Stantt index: 5.3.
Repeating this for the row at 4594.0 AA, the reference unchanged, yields 4.8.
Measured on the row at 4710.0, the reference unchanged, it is 6.1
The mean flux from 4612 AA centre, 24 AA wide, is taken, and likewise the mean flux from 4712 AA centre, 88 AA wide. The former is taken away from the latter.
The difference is -1.5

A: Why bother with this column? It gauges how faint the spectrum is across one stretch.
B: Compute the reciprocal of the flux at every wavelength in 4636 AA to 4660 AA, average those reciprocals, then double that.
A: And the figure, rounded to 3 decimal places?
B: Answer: 0.076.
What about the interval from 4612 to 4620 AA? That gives 0.073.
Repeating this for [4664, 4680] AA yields 0.077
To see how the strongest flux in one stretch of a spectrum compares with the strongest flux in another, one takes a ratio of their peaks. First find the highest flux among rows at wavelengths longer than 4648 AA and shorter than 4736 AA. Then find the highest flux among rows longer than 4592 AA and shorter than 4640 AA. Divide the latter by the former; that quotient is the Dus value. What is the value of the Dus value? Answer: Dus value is 0.96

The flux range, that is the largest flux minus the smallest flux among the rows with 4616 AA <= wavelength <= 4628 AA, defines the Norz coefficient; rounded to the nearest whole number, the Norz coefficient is 2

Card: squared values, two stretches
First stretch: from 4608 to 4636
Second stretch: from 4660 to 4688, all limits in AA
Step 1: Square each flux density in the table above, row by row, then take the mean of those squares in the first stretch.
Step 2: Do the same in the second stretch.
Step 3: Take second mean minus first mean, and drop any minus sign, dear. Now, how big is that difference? 85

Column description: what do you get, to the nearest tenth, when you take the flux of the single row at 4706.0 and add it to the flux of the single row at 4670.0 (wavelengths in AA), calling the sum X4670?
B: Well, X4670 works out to 53.2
